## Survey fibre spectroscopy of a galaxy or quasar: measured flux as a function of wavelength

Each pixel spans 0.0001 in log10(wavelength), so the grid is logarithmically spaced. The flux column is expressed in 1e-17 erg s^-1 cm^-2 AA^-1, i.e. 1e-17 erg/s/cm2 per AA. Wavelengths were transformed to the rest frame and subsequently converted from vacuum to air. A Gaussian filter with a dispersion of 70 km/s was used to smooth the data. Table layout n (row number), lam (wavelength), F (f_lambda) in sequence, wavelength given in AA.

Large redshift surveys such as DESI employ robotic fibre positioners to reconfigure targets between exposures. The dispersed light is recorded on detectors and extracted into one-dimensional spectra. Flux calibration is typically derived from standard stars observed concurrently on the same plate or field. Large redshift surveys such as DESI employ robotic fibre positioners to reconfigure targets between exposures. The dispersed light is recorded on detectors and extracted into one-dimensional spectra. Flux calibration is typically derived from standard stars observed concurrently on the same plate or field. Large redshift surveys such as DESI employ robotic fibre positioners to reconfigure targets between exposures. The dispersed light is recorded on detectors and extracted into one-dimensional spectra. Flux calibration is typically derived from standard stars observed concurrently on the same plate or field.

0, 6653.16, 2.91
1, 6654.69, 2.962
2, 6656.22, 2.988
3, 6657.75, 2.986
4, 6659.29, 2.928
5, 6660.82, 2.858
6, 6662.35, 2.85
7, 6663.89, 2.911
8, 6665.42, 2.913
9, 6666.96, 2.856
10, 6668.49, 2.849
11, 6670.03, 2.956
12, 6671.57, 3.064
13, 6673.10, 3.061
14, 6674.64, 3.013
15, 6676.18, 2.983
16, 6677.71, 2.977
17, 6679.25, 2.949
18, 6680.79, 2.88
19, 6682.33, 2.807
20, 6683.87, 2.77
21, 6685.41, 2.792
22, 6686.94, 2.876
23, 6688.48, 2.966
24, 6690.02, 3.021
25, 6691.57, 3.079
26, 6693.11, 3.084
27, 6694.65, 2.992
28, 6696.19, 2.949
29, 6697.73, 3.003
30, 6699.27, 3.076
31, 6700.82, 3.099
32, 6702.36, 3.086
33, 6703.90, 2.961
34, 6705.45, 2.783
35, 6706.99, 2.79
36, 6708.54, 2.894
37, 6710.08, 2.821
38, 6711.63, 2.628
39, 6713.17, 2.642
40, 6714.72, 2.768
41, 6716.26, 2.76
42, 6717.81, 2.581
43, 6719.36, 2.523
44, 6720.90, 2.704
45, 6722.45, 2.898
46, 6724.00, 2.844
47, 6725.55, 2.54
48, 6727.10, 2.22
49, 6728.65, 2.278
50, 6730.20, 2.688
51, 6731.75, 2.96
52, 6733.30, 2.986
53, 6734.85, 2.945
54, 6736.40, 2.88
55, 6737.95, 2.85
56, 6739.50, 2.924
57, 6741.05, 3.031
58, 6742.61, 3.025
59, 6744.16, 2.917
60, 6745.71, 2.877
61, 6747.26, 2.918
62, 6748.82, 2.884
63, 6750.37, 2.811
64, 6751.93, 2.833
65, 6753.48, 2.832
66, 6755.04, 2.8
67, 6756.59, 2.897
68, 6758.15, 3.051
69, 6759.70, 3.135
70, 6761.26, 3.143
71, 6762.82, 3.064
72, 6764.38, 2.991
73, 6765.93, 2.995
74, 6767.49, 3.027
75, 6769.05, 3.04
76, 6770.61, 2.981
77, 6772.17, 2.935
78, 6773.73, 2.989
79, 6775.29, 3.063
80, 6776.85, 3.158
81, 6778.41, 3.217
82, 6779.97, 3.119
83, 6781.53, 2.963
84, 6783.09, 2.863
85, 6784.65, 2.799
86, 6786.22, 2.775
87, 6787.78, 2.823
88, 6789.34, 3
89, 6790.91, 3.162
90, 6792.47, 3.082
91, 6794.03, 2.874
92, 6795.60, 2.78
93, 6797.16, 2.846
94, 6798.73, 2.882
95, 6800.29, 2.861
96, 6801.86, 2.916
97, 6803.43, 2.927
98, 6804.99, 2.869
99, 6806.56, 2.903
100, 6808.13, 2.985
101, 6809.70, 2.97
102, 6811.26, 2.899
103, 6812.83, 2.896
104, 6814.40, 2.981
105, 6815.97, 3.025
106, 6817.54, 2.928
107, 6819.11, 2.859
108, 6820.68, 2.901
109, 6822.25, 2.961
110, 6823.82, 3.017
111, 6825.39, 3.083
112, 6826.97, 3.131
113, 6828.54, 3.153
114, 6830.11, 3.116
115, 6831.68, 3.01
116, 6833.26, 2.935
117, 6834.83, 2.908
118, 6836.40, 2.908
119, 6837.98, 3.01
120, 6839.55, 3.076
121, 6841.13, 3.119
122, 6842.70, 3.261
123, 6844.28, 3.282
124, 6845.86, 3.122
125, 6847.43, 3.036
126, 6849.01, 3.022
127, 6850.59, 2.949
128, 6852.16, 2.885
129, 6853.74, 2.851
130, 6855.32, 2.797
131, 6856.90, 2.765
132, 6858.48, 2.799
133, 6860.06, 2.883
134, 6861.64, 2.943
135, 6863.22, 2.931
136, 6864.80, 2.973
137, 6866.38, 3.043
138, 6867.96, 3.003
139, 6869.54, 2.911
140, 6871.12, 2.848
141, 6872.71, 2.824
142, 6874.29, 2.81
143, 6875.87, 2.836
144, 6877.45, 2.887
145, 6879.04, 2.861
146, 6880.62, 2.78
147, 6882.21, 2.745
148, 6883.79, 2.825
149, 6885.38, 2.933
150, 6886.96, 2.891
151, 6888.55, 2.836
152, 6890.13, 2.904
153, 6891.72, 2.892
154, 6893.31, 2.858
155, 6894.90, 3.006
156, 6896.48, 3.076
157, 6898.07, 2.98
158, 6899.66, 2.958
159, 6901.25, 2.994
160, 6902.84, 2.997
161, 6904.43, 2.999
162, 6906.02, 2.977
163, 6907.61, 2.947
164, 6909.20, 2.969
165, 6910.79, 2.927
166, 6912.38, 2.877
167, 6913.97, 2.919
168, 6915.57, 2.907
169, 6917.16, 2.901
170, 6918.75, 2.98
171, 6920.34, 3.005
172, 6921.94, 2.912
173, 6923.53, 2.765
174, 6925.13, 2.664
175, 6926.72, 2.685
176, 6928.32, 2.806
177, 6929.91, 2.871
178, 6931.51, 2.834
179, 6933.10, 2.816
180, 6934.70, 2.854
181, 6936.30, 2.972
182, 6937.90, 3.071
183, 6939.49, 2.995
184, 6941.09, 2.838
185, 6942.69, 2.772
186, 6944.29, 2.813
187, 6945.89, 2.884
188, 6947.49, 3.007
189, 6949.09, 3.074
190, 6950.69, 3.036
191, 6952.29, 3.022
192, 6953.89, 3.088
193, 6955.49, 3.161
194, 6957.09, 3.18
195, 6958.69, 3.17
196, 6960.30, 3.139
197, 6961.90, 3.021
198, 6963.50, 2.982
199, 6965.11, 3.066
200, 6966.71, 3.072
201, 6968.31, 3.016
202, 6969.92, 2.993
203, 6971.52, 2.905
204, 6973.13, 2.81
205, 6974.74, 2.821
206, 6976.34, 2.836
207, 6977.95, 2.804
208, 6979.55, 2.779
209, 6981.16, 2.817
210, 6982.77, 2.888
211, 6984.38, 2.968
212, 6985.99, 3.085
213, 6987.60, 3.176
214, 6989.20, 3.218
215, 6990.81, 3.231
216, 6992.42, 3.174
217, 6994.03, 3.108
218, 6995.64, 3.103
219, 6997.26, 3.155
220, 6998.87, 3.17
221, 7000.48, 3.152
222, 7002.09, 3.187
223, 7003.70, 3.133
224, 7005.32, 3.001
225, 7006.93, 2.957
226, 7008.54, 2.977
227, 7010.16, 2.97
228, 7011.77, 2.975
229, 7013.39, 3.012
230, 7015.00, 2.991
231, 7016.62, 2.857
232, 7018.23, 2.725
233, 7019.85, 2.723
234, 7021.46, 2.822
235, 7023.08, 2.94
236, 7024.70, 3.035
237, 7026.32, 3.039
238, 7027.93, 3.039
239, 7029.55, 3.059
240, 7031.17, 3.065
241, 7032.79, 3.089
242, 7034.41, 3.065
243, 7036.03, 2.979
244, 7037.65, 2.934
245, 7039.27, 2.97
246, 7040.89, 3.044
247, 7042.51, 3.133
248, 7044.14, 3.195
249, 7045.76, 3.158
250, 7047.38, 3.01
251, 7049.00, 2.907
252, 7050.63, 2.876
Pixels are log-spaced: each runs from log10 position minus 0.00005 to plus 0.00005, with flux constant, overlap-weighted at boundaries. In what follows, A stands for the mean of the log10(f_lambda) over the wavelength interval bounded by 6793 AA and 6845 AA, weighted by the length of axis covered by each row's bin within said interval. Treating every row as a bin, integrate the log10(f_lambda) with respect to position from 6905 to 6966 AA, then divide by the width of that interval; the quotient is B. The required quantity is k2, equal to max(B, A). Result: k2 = 0.474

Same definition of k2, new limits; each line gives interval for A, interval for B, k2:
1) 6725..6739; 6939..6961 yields 0.478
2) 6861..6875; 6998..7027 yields 0.474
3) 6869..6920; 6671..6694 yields 0.470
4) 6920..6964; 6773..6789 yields 0.473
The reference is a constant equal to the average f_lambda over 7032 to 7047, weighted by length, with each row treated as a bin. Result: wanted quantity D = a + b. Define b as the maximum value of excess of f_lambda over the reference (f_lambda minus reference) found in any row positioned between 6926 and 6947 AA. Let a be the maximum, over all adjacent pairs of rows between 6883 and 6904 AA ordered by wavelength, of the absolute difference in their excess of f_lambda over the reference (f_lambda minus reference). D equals 0.16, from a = 0.148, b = 0.01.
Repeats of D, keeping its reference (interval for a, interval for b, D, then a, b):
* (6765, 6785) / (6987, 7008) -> 0.33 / 0.156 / 0.17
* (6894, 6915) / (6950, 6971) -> 0.21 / 0.096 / 0.12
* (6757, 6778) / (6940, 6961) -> 0.21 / 0.095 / 0.12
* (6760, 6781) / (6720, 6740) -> 0.02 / 0.098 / -0.08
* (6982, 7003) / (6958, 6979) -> 0.23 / 0.117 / 0.11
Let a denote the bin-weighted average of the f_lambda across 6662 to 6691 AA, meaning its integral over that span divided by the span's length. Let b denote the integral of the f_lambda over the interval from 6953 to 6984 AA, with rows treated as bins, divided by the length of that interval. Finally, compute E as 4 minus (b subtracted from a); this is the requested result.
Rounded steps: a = 2.92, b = 2.98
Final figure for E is 4.05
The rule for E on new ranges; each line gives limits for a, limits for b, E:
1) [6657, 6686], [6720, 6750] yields 3.89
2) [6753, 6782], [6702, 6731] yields 3.68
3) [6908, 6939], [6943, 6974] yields 4.14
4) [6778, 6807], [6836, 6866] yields 4.05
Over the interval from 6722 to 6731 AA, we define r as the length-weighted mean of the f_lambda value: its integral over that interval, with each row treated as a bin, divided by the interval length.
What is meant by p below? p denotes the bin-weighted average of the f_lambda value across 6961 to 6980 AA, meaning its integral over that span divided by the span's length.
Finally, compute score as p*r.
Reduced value 7.52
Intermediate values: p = 2.93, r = 2.57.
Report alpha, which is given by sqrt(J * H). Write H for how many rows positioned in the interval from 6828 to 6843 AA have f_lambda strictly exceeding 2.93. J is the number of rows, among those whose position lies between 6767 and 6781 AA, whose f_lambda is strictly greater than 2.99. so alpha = 7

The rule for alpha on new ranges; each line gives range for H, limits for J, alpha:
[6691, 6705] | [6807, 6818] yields 3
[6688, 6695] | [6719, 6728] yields 0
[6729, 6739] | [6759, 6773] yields 5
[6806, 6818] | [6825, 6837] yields 4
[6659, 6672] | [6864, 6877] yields 2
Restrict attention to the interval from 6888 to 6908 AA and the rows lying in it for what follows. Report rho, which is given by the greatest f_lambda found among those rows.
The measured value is 3.076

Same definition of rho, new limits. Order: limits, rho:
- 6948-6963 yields 3.18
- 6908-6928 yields 3.005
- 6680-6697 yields 3.084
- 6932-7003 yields 3.231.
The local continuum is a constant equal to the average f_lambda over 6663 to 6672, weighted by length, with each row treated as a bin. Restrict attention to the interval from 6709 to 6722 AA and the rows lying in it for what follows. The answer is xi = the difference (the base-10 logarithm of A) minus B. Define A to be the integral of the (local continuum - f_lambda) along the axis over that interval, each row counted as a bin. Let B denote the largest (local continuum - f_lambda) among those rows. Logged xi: 0.1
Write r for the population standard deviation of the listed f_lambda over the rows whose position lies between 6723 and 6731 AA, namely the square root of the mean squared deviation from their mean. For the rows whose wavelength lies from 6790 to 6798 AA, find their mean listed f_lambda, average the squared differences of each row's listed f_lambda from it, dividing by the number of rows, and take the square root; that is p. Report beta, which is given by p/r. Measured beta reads 0.62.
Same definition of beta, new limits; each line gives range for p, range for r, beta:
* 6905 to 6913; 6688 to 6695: 0.77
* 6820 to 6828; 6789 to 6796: 0.60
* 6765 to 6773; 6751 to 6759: 0.41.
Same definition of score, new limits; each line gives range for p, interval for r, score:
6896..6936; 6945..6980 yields 8.70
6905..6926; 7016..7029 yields 8.43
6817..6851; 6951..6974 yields 9.24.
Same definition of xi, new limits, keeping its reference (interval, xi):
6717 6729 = -0.1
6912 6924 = -1.7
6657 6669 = -0.7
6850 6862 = -0.3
